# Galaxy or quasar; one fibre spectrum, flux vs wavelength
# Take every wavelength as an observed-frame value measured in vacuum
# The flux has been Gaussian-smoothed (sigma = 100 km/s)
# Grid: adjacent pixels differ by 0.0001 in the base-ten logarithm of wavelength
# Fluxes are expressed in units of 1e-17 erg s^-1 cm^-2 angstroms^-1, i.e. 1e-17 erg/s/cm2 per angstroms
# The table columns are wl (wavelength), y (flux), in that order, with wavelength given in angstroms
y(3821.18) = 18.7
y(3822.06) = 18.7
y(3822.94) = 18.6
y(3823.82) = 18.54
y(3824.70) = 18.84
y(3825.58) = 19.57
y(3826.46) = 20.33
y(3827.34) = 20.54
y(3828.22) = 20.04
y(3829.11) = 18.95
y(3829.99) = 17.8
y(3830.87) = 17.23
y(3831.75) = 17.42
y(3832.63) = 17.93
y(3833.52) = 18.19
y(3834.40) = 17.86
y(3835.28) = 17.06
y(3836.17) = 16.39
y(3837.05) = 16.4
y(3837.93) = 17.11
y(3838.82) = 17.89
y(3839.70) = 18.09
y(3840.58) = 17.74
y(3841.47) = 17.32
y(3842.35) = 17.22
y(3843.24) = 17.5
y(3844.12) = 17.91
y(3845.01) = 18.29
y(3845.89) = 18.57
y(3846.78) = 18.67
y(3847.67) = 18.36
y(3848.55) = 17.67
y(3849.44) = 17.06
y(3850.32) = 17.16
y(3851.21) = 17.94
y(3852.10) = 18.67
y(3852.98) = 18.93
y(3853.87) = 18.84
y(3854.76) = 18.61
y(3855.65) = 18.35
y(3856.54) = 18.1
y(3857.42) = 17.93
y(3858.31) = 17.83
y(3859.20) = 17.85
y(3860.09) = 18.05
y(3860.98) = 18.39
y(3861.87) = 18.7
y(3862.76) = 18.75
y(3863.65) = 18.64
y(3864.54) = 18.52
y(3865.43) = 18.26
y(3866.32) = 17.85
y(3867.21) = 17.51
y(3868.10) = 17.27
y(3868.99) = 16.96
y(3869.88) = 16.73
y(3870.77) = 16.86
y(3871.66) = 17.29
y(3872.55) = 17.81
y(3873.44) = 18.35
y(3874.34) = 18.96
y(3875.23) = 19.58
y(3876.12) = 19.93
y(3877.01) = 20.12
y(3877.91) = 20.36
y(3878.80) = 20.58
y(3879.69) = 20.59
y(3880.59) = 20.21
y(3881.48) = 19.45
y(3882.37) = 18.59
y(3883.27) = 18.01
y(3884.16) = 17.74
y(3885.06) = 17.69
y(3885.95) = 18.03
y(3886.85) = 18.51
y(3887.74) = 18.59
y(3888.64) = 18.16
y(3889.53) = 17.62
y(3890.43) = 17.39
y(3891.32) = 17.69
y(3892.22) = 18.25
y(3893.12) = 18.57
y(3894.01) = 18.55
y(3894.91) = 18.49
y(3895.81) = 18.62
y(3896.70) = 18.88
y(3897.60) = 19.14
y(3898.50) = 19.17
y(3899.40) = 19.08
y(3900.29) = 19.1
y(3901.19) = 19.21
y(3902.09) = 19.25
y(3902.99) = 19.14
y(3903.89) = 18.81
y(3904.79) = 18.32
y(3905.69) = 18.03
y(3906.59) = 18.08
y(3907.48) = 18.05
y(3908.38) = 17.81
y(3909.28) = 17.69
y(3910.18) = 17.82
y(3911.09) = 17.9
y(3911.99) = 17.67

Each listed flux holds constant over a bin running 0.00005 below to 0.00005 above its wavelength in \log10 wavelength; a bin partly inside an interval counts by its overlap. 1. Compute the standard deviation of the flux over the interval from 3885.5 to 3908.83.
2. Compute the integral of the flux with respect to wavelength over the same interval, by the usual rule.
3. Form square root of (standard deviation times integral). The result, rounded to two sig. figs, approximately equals 15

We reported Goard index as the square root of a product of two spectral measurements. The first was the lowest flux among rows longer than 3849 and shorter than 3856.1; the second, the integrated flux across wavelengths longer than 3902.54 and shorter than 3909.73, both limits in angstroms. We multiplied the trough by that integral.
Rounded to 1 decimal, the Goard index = 47.3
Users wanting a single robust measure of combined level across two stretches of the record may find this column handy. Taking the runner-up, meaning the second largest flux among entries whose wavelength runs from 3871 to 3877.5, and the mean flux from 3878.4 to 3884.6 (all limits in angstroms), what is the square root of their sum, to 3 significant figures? 6.26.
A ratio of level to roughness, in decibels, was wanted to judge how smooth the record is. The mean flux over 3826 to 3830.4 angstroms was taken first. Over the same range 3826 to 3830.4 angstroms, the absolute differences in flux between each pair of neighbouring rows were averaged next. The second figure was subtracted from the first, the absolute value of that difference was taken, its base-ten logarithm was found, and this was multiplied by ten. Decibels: 12.7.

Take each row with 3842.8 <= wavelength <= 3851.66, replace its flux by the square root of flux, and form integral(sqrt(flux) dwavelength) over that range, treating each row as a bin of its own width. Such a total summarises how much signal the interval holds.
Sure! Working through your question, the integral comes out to 37.5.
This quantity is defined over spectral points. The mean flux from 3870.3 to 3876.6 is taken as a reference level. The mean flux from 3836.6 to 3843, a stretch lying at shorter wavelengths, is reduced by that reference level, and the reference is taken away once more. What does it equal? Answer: -19.4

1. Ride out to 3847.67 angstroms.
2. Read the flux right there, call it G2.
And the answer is 18.36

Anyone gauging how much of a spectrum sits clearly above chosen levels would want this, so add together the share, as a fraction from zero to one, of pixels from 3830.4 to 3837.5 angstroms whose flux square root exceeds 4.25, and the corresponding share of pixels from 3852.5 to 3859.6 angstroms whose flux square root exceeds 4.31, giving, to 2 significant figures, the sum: 0.50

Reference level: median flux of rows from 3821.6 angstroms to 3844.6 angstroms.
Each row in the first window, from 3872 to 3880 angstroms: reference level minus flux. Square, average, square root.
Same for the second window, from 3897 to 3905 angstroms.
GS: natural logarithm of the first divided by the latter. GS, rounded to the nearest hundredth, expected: 0.51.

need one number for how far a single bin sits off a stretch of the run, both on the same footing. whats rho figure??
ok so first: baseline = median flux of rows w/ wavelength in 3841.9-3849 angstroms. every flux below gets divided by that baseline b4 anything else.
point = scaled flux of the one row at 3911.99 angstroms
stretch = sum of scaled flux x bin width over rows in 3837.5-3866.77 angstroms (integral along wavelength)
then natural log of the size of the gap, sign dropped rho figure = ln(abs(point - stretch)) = 3.3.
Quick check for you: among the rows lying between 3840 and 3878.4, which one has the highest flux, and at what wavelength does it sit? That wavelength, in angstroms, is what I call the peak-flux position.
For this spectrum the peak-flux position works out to 3877.91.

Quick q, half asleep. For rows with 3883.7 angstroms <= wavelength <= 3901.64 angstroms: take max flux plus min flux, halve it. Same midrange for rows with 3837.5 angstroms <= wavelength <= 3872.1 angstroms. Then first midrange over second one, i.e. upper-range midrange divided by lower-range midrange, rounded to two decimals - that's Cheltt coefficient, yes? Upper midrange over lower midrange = 1.03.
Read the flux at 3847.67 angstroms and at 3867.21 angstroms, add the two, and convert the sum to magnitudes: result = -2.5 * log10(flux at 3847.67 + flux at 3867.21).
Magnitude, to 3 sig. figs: -3.89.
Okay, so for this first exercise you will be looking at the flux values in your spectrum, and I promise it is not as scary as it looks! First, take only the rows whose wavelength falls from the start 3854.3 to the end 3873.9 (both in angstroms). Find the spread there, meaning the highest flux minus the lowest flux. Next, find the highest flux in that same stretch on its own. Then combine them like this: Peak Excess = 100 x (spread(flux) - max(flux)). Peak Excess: -1673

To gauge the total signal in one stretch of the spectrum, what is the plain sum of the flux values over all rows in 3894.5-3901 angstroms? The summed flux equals 132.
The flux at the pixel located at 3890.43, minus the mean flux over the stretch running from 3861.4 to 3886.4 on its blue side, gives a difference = -1.2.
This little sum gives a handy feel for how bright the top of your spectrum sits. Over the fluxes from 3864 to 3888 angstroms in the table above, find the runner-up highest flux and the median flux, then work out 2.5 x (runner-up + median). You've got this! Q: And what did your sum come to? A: 97.3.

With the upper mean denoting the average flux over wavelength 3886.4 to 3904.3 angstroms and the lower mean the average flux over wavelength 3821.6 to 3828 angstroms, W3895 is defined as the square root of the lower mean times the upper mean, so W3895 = 19.0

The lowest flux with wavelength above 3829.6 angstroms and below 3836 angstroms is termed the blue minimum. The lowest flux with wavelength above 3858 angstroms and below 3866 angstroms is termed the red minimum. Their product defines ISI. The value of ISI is 304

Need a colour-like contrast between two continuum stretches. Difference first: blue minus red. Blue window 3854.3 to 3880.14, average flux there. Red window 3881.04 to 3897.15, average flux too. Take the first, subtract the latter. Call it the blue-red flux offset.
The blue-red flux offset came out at 0.17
